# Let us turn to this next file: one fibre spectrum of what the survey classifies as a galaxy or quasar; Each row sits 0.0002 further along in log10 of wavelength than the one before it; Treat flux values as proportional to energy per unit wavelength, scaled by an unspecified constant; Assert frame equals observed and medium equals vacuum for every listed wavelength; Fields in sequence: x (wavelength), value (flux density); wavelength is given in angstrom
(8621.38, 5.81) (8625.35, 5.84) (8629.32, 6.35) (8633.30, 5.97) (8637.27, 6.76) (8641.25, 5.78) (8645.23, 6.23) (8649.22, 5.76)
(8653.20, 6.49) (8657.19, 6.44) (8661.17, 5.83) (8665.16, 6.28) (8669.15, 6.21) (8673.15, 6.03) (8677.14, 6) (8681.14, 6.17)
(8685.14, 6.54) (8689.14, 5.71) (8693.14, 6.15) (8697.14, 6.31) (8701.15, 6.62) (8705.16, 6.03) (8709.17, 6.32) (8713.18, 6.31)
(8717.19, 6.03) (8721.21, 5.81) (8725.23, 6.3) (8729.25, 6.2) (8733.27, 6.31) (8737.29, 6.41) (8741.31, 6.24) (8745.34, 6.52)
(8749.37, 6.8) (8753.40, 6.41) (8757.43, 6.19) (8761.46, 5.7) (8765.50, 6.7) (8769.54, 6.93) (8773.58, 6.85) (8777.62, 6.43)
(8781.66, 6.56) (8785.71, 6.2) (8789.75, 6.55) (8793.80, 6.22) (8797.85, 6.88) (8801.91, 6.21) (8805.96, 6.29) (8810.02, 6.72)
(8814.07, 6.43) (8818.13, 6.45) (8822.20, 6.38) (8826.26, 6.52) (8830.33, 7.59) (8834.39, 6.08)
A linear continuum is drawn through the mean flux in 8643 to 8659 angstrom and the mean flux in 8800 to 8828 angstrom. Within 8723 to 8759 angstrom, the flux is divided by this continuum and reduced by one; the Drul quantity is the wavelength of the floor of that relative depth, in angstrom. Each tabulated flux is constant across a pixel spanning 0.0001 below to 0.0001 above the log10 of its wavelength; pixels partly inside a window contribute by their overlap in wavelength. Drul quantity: 8757.43 angstrom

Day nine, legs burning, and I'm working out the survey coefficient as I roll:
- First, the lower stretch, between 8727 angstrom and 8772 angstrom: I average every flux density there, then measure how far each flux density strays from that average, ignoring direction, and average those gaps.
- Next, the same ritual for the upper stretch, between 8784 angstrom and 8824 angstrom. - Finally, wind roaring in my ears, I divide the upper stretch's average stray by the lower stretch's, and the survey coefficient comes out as 0.70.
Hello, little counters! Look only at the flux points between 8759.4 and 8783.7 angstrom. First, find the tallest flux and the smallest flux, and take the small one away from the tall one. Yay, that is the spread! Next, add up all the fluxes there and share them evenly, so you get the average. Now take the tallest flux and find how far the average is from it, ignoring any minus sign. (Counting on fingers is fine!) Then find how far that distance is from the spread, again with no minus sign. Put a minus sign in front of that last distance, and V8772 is -0.8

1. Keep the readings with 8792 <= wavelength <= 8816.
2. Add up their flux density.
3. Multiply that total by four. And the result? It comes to 155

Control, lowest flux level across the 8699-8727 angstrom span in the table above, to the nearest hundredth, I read 5.81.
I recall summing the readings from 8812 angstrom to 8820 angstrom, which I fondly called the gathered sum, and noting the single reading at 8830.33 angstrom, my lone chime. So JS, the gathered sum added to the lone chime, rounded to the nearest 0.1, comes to 20.5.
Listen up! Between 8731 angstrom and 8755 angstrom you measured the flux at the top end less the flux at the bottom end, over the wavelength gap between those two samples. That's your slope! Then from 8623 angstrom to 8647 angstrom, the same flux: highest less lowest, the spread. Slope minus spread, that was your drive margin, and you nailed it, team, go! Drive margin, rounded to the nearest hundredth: -0.98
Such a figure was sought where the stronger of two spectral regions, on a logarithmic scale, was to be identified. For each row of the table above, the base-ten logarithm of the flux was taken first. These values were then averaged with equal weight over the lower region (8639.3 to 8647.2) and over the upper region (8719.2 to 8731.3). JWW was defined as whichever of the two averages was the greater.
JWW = 0.79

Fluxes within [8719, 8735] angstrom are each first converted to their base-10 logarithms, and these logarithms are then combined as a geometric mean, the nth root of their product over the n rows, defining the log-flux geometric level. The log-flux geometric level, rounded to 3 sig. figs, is 0.789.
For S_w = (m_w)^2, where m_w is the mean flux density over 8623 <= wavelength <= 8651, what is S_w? 37.2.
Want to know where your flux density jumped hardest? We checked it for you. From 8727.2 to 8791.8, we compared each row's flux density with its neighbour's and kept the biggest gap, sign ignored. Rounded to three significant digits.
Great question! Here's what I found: 1.00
